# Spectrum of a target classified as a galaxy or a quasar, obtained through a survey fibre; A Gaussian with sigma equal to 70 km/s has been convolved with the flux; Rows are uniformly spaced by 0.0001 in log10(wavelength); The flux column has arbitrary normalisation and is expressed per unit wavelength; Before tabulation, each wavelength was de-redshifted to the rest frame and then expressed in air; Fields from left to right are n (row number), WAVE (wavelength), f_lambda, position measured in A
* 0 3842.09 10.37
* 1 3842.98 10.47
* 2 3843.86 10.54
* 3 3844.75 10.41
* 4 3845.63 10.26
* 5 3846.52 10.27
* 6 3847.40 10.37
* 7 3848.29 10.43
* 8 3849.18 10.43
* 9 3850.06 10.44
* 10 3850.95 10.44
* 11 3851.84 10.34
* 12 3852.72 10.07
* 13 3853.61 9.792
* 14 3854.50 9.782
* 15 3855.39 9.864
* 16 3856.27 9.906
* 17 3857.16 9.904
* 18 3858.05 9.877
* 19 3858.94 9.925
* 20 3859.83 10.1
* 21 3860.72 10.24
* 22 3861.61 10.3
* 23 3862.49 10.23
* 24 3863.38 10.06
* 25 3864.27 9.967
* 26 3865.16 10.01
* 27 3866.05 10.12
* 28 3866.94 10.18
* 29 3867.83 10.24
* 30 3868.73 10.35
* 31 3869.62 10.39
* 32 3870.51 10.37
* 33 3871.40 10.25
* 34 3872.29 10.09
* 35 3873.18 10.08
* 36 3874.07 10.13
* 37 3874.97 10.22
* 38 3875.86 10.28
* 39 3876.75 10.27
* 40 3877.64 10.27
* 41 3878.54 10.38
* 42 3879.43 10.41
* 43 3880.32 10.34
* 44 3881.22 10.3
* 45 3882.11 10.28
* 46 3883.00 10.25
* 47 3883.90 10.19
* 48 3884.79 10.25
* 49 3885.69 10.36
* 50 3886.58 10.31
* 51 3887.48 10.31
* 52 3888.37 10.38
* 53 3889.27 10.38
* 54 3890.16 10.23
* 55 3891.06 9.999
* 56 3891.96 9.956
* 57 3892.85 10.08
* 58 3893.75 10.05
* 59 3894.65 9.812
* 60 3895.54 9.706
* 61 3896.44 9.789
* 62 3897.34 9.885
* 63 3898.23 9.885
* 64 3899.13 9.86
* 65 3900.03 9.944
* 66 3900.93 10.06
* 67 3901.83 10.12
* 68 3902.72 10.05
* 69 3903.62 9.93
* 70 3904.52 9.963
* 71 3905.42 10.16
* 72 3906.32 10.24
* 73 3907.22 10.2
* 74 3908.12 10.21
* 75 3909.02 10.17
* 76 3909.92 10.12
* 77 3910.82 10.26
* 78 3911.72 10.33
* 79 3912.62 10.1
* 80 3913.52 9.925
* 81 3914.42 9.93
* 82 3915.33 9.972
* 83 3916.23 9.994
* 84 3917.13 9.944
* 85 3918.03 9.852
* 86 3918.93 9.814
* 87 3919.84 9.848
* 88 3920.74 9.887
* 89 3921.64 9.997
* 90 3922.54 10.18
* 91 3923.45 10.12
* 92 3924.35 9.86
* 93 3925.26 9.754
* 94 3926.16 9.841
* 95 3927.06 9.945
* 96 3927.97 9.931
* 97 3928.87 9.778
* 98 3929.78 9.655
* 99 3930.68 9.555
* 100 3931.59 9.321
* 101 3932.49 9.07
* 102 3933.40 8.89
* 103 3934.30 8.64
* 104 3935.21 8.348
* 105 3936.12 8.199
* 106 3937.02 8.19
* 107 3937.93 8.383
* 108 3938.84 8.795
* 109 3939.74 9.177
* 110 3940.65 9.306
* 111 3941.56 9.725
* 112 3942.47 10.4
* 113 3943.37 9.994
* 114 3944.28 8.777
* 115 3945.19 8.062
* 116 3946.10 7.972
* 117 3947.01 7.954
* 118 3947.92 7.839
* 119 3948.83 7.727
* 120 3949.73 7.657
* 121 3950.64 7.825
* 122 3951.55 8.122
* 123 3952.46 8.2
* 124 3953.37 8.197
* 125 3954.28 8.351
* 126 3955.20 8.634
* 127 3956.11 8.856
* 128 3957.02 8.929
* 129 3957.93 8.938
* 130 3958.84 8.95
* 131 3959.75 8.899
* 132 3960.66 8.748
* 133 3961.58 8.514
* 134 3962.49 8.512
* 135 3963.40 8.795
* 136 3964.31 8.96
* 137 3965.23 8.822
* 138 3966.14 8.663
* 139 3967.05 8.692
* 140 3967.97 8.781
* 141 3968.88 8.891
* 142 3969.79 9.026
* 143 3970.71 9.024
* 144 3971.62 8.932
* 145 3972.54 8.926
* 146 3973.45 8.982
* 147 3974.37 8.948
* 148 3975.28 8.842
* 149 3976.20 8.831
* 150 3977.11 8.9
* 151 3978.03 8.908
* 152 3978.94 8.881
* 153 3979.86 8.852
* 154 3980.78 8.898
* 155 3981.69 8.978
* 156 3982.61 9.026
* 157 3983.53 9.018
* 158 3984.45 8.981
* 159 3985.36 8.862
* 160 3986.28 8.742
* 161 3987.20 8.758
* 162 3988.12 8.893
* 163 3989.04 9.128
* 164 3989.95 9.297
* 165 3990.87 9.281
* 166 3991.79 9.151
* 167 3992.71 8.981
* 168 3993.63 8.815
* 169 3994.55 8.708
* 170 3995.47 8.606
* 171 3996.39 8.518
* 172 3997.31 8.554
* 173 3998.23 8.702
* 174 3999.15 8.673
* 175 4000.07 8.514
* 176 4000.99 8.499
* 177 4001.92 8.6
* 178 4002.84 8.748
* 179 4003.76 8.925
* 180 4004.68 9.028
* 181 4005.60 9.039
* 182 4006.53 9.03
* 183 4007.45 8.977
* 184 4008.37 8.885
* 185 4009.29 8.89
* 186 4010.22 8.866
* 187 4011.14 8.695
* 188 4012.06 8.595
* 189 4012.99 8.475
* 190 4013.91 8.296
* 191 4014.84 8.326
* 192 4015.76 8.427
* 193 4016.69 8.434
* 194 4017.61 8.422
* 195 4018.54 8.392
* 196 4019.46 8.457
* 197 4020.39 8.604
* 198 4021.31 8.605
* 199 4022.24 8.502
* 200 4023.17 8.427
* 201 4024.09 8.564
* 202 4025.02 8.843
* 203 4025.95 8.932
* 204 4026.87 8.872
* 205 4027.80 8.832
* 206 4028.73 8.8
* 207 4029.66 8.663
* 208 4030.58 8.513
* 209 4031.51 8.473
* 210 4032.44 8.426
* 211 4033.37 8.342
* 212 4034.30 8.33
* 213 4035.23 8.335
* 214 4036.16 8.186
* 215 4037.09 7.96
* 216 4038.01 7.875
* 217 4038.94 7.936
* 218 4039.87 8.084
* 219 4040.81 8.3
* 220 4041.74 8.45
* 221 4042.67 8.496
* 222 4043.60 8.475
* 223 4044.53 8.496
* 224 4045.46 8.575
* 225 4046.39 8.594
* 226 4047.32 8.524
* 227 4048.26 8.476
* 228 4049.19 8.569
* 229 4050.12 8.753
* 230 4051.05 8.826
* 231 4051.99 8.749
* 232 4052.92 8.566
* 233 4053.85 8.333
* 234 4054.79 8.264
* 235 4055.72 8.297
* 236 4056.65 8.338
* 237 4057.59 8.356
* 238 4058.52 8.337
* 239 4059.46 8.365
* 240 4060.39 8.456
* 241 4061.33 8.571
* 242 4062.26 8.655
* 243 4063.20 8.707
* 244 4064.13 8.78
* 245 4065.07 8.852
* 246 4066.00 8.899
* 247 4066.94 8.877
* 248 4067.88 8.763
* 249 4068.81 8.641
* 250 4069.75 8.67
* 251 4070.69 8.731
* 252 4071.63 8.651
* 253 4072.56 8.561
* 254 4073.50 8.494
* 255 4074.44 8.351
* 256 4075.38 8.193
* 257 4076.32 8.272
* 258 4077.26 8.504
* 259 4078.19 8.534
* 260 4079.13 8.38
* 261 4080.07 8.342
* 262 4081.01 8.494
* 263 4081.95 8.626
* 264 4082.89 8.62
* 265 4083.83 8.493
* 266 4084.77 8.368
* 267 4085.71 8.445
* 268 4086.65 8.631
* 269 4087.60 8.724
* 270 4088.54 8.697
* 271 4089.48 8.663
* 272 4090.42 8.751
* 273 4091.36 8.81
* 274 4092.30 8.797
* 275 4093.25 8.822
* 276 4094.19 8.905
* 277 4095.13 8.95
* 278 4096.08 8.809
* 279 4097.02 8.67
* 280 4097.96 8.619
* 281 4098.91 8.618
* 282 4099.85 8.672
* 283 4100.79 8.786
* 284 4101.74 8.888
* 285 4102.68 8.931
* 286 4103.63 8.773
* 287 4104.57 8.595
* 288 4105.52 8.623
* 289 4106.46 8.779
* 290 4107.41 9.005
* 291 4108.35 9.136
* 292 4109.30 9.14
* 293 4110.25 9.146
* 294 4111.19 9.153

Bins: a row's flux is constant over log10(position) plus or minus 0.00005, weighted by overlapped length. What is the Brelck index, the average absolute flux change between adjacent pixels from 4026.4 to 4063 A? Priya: 0.085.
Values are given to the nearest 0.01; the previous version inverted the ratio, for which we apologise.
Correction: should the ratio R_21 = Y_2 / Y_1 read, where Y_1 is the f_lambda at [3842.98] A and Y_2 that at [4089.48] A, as 0.83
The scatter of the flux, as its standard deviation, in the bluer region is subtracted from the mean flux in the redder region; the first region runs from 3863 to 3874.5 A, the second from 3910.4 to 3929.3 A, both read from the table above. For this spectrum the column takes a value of 9.83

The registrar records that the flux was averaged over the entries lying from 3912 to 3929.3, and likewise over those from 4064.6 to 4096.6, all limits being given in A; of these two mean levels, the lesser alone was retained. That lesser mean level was 8.63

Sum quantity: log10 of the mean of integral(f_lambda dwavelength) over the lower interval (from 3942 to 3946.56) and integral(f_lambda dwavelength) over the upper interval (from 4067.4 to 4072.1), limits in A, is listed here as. 1.61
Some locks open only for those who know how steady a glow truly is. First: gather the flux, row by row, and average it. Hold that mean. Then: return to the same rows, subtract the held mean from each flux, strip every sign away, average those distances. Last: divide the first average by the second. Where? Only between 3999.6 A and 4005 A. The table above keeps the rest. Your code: 48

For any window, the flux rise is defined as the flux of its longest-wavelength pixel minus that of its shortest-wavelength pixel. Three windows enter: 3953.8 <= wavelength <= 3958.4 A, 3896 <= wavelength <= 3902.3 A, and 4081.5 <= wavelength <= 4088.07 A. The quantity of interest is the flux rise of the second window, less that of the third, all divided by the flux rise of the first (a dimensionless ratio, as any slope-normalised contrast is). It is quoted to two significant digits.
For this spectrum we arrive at 0.40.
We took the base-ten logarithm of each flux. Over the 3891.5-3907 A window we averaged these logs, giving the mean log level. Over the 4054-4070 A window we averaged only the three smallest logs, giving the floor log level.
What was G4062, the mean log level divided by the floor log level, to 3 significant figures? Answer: 1.09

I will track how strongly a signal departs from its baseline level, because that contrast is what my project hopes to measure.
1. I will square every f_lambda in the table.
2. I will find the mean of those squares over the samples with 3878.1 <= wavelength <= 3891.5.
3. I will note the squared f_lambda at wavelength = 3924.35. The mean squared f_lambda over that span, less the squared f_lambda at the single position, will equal 8.7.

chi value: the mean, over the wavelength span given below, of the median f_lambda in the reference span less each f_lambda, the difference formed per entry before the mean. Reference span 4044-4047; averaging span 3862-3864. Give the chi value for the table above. -1.6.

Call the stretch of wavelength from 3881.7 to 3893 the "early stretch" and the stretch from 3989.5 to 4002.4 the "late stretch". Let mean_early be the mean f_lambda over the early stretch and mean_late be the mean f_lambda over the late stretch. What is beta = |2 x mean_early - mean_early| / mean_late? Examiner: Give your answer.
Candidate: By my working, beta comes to 1.17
